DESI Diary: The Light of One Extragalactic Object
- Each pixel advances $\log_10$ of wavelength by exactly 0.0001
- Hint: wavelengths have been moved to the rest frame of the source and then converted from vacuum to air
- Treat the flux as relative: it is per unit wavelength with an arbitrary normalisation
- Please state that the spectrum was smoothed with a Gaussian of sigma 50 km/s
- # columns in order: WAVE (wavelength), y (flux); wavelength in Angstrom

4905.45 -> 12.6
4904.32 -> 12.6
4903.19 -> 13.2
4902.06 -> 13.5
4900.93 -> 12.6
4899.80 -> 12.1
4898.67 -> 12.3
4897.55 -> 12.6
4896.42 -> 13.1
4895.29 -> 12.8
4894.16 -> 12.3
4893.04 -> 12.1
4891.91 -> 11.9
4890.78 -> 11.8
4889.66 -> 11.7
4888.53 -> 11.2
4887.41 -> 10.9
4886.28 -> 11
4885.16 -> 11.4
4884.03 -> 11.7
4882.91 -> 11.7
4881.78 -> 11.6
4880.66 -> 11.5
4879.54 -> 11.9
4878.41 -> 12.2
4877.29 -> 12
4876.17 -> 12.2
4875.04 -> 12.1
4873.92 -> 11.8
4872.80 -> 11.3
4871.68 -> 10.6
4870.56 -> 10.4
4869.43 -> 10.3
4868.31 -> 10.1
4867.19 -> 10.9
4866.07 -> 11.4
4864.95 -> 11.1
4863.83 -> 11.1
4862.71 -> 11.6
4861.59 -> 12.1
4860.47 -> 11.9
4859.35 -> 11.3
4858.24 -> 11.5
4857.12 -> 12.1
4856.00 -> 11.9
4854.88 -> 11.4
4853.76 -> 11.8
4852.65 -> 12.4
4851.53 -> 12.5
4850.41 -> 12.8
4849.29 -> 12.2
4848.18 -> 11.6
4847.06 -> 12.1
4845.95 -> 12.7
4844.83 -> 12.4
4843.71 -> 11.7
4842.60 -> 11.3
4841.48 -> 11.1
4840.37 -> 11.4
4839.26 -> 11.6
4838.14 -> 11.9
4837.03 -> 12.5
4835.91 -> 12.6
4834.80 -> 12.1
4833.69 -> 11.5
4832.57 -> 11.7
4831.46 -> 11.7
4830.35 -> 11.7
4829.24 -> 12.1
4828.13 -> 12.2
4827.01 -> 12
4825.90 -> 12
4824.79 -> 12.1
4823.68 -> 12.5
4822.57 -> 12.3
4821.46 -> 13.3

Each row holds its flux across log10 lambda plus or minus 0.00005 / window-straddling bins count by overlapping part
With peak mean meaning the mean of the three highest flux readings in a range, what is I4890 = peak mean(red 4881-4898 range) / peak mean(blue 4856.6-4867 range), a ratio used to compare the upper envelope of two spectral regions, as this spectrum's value 1.07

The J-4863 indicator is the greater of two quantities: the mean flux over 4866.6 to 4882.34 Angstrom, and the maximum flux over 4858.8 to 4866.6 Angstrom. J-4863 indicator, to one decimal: 12.1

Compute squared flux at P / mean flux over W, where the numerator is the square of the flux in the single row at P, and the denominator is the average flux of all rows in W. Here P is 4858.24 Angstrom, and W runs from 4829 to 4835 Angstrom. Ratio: 11.2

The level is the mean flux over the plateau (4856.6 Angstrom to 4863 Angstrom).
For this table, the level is 11.8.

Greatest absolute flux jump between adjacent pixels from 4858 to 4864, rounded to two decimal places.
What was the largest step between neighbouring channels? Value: 0.60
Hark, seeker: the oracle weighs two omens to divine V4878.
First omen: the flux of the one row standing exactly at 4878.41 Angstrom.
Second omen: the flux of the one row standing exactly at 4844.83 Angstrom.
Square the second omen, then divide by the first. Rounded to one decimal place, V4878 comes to 12.6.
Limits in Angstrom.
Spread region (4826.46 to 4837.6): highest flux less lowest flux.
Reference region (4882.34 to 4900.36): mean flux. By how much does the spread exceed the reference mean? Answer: -10.8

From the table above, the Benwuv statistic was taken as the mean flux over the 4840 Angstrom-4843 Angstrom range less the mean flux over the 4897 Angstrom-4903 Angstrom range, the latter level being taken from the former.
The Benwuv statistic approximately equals -1.4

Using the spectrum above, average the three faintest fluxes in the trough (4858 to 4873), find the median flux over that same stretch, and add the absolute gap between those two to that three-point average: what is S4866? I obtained 11.2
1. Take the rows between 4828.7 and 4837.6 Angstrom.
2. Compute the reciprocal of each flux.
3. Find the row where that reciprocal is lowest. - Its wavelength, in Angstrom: 4835.91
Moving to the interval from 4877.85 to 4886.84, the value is 4878.41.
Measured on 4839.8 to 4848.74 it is 4845.95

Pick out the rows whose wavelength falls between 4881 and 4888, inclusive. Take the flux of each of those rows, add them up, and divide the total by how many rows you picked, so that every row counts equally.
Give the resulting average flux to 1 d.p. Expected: 11.4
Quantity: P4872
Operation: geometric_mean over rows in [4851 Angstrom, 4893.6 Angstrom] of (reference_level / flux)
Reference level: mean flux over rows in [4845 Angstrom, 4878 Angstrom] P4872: 1.01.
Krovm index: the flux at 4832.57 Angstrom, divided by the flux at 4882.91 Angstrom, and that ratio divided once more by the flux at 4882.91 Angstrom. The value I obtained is 0.0855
